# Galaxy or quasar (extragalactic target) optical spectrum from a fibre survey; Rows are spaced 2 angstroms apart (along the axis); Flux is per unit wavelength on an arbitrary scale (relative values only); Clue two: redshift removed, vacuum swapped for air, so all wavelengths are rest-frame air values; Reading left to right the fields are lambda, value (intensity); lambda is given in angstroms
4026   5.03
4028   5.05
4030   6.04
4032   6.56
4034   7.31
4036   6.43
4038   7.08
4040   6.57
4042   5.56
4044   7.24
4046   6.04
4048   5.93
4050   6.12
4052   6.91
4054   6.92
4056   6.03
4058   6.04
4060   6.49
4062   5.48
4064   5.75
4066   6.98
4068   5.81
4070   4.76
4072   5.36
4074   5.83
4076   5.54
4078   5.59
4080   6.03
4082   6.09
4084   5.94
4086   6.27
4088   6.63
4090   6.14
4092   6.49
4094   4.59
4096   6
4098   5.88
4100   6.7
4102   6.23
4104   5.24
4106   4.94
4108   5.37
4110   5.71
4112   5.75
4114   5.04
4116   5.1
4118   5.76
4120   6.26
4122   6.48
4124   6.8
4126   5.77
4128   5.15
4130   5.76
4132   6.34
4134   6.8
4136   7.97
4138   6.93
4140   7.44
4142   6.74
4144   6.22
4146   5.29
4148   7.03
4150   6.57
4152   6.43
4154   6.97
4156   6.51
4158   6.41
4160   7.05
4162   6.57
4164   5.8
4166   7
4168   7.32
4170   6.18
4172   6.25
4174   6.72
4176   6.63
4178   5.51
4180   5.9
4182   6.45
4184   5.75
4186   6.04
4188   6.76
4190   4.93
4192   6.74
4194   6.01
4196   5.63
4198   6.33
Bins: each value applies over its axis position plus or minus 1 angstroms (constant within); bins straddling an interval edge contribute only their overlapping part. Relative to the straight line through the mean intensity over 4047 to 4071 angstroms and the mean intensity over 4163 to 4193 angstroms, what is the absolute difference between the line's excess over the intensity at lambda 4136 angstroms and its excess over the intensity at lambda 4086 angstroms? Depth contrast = 1.6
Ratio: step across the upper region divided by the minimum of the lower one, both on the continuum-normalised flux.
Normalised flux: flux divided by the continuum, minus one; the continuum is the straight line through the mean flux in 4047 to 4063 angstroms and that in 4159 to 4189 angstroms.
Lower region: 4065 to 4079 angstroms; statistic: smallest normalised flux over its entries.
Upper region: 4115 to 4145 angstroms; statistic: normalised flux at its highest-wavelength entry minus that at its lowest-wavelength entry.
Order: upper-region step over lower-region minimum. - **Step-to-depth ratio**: -0.7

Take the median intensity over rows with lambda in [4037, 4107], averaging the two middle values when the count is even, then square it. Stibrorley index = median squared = 36.4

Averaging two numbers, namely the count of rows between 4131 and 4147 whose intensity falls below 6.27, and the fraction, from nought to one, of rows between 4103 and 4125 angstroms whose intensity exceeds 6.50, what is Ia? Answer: 1.05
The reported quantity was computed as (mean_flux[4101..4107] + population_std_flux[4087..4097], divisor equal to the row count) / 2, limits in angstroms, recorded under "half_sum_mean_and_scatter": 3.1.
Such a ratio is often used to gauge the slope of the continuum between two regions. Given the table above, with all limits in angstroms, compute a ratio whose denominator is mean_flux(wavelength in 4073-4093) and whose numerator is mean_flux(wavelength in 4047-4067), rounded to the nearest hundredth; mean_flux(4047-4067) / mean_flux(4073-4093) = 1.03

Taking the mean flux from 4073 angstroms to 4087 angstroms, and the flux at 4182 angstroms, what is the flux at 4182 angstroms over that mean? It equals 1.09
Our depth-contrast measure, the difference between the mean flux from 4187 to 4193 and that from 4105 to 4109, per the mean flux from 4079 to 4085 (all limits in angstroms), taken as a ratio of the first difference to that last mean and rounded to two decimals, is 0.16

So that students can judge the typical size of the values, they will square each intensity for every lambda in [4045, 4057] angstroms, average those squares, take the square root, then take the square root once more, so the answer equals 2.52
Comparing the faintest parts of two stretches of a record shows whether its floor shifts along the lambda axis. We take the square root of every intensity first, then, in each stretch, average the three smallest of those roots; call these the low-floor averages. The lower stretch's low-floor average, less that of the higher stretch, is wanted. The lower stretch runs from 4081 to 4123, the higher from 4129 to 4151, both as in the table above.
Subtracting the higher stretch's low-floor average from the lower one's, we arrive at -0.19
